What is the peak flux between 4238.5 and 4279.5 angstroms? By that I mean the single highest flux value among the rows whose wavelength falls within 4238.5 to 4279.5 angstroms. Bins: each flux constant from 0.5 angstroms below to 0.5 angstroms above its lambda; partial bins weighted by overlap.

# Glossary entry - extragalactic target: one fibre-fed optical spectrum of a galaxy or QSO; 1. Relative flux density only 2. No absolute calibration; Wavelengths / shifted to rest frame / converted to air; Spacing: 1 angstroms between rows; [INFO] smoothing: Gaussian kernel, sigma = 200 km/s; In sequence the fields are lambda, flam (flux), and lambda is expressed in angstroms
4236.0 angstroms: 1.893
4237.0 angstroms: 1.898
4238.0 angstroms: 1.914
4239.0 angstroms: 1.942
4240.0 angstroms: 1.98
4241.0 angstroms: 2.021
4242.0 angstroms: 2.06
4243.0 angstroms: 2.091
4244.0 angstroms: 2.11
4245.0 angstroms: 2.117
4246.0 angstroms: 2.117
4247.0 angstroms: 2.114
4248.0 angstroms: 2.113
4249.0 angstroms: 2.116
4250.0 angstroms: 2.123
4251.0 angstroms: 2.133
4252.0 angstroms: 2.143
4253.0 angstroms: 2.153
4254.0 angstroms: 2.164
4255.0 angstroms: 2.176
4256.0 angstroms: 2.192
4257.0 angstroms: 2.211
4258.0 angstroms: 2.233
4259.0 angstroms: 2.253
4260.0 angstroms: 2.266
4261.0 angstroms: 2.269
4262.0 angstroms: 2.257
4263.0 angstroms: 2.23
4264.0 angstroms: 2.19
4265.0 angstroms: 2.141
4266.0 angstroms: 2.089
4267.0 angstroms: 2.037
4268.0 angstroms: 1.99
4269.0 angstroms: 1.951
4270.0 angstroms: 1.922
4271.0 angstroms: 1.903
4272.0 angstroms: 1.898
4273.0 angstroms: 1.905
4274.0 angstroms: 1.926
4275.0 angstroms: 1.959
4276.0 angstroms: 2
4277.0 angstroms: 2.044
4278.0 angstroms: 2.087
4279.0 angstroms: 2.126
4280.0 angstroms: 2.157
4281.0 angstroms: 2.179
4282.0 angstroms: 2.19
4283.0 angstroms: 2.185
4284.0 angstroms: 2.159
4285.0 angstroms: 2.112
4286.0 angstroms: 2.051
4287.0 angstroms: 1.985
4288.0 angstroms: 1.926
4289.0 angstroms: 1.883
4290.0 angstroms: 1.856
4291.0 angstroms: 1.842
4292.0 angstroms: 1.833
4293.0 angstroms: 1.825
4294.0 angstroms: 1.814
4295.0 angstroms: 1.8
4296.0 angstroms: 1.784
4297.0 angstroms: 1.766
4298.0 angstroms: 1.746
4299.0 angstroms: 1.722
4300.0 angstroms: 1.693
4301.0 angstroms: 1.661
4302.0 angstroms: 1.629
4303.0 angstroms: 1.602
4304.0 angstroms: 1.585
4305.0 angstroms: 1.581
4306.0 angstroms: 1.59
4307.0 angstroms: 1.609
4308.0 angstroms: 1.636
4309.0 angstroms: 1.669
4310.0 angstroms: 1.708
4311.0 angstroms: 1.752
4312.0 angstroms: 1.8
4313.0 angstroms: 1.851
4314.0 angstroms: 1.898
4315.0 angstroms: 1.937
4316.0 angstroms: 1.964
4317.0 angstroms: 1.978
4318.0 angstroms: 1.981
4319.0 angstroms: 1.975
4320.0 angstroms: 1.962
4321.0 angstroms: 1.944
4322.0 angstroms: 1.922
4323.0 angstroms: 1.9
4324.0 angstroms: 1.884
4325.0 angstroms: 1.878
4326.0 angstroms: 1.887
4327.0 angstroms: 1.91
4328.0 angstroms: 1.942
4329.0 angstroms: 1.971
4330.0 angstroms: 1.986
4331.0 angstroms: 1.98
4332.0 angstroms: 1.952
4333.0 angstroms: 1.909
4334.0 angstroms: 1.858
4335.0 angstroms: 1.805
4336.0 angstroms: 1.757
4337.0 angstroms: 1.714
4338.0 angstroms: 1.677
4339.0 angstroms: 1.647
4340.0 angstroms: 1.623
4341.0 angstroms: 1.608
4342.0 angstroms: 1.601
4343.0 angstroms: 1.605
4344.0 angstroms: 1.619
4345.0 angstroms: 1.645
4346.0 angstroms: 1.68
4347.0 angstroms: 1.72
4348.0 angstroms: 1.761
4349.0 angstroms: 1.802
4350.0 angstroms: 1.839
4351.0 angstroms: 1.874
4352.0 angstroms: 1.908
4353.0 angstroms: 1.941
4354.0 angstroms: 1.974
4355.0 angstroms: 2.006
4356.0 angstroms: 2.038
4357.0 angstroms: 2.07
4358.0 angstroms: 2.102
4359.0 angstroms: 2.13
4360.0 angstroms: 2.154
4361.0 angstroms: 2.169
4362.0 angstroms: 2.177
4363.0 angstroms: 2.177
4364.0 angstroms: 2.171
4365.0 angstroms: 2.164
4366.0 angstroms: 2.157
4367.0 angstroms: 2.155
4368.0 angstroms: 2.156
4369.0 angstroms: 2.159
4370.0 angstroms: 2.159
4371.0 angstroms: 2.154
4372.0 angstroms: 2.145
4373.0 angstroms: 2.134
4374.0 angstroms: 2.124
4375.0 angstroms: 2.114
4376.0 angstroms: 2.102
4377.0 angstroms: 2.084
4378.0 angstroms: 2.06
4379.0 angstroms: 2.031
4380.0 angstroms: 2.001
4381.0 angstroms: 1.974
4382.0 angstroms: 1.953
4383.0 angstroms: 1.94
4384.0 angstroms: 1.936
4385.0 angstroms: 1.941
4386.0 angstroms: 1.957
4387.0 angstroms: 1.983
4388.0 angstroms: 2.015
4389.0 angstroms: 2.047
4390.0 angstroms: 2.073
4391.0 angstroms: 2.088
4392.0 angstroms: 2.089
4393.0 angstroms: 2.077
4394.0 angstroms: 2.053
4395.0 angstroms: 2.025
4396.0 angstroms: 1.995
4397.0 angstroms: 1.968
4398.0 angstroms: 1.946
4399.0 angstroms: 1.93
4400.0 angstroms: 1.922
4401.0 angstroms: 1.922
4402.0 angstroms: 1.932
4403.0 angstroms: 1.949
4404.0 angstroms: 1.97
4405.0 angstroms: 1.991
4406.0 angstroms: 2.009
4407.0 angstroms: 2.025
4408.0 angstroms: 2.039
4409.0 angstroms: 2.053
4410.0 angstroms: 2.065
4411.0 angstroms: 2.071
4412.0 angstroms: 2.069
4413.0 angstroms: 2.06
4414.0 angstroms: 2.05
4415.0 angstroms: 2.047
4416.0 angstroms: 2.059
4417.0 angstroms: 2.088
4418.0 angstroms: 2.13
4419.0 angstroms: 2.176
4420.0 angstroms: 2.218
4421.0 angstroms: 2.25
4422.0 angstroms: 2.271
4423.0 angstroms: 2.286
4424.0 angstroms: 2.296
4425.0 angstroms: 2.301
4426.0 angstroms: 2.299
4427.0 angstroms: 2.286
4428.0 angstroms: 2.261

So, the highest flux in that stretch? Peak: 2.269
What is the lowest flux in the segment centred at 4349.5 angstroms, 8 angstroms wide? 1.68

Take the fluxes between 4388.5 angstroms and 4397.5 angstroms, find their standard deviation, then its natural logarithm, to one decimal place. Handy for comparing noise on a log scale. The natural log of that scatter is -3.2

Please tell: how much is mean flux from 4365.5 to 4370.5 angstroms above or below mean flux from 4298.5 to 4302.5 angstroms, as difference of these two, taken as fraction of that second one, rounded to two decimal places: 0.29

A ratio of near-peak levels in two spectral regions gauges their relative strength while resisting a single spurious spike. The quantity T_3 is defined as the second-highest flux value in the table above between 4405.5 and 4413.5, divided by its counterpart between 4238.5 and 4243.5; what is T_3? 1.00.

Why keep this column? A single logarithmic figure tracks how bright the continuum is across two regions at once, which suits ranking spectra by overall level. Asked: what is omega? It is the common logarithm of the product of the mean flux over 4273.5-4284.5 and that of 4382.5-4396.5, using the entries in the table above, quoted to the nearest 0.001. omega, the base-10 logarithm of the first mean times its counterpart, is 0.625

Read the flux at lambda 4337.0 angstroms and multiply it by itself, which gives 2.9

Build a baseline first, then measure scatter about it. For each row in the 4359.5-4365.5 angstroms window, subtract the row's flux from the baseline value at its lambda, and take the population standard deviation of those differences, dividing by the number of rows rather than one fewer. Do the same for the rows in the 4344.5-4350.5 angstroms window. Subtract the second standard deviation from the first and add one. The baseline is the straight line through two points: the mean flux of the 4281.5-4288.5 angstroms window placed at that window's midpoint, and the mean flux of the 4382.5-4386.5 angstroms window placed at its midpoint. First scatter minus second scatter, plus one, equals 0.94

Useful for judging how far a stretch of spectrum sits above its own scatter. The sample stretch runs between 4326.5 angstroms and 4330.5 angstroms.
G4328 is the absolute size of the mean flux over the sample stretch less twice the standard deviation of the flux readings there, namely 1.89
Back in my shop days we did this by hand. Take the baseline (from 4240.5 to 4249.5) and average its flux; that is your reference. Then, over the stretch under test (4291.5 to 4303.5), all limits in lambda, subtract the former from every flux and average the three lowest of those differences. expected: -0.5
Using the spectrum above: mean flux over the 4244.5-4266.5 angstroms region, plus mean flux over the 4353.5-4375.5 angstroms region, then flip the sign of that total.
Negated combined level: -4.30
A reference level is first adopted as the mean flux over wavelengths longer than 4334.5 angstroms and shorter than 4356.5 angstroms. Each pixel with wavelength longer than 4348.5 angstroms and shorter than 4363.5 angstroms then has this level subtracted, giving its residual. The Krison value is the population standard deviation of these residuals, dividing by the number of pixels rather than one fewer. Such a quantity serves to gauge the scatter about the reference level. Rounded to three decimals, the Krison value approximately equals 0.125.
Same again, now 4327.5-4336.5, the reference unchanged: 0.078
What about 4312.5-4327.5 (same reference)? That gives 0.040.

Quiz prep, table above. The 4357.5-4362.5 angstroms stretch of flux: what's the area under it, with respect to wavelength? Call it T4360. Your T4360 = 10.7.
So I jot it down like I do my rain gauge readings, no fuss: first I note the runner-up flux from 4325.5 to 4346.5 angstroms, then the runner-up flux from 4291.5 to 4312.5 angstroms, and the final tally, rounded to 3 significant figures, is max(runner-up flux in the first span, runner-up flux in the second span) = 1.98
